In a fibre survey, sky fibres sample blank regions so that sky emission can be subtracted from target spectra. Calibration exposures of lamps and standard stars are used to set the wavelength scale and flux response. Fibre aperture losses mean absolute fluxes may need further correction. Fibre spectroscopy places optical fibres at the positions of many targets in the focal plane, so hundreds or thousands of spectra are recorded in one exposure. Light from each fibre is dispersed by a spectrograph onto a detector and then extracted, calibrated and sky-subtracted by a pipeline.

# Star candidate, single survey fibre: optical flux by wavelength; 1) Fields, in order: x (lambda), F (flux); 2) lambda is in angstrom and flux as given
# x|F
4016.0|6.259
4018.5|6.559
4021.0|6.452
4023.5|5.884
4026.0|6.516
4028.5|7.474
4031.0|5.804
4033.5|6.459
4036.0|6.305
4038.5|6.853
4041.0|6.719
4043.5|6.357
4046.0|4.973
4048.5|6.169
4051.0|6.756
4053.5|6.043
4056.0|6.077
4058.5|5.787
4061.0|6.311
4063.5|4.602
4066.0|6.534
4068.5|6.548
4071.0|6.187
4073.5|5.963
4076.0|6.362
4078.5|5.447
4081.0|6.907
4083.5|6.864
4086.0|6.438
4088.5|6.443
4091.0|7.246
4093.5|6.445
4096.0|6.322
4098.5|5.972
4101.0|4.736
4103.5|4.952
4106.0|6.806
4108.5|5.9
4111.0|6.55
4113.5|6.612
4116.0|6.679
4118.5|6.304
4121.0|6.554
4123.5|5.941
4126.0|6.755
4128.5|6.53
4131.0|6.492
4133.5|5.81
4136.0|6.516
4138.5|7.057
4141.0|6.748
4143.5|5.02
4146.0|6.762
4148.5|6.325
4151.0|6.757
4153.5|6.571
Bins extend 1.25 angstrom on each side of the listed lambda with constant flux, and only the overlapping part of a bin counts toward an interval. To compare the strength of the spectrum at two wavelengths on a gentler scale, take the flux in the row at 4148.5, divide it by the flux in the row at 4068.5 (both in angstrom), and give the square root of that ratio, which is 0.98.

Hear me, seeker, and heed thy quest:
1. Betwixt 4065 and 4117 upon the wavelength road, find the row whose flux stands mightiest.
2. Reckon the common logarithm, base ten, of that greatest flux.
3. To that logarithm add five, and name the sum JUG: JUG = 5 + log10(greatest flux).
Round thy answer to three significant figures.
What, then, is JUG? 5.86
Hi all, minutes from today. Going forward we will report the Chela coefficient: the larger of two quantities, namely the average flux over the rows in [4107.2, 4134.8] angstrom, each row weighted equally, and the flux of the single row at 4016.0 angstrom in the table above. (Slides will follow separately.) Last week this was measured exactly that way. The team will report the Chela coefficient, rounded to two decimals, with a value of 6.38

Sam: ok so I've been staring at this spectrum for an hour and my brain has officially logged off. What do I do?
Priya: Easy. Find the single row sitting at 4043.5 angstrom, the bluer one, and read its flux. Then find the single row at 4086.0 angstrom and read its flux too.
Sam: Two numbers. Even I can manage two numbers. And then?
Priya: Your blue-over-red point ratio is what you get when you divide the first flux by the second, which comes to 0.99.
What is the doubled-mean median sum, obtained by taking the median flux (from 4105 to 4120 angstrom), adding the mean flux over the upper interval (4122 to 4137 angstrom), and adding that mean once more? 19.3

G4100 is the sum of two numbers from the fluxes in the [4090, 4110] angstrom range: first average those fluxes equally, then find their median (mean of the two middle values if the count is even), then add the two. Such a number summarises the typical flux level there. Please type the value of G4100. 12.2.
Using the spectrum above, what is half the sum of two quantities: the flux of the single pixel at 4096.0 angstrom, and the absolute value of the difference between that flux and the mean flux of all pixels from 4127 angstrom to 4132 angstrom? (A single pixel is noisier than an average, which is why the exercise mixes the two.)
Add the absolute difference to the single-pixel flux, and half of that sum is 3.26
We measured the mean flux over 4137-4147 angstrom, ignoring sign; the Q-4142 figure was 6.4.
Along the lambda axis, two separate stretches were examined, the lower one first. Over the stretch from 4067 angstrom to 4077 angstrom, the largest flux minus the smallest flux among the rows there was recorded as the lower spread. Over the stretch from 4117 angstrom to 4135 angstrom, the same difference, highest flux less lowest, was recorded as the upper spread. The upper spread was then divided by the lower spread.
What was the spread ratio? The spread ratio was 1.6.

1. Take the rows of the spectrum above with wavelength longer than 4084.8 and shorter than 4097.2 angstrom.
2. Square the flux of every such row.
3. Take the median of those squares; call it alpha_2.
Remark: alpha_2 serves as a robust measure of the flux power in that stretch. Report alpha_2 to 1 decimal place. 41.5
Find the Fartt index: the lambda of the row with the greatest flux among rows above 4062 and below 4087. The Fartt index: 4081.0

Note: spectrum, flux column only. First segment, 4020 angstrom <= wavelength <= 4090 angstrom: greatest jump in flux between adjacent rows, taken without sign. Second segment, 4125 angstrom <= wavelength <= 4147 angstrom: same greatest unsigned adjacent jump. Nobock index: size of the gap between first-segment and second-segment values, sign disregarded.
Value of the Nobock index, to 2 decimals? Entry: 0.19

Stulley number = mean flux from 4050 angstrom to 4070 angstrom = 6.08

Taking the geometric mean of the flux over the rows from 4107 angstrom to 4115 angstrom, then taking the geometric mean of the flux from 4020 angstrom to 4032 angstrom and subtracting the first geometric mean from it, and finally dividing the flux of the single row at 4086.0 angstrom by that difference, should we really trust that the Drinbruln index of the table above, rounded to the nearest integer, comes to 120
